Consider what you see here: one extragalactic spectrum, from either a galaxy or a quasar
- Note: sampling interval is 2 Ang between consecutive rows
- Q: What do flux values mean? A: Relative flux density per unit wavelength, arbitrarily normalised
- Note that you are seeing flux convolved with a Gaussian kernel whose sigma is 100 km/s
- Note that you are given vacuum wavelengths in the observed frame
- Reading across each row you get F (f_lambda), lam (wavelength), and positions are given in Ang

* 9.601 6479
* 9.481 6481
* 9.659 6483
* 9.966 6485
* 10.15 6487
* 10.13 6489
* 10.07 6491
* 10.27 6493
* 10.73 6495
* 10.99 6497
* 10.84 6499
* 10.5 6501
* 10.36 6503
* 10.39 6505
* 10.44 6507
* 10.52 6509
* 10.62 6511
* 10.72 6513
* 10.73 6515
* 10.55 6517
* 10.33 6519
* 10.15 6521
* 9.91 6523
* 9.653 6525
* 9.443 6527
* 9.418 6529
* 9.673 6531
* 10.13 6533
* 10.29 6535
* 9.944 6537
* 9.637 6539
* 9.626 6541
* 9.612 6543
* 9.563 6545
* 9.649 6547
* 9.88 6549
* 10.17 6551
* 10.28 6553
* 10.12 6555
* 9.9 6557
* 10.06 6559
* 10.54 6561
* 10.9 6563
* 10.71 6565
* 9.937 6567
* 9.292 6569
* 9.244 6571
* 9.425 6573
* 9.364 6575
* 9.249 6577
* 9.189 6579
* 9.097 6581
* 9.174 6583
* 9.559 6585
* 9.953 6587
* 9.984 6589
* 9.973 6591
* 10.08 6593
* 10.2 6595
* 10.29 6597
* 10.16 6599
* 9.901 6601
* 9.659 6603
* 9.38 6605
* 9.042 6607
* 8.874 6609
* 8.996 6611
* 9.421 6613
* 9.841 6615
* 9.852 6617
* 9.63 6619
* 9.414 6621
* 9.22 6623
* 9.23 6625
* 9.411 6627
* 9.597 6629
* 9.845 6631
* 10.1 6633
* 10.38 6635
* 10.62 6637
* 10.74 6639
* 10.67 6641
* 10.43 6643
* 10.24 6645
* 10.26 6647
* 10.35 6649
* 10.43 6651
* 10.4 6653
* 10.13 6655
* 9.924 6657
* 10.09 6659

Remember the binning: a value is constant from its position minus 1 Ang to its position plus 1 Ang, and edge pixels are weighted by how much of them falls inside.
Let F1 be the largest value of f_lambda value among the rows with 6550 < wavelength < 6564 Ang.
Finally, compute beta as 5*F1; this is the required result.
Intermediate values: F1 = 10.9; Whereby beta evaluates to 54.5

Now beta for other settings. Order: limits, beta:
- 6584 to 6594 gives 50.4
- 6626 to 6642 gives 53.7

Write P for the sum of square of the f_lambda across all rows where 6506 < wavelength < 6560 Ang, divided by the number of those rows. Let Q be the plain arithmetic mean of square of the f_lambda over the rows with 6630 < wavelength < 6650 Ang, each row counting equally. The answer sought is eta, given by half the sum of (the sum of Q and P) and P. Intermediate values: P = 101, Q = 107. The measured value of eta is 155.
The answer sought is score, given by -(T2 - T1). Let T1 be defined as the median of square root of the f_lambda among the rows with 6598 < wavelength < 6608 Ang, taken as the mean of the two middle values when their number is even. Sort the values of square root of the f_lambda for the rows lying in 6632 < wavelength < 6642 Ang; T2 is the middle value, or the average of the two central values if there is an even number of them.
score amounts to -0.15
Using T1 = 3.11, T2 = 3.26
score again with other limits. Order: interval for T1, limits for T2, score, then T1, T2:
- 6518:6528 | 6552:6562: -0.03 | 3.15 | 3.18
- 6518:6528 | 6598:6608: 0.04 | 3.15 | 3.11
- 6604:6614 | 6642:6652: -0.21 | 3.01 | 3.22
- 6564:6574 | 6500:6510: -0.16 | 3.07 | 3.23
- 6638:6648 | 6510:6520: -0.03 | 3.23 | 3.26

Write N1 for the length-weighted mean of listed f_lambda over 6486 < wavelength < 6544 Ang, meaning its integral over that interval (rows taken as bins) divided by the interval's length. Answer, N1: 10.2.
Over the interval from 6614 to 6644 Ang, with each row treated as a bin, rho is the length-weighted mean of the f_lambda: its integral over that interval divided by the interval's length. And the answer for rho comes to 9.93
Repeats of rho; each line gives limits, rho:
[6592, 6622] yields 9.65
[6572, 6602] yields 9.71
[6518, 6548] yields 9.80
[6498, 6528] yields 10.34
